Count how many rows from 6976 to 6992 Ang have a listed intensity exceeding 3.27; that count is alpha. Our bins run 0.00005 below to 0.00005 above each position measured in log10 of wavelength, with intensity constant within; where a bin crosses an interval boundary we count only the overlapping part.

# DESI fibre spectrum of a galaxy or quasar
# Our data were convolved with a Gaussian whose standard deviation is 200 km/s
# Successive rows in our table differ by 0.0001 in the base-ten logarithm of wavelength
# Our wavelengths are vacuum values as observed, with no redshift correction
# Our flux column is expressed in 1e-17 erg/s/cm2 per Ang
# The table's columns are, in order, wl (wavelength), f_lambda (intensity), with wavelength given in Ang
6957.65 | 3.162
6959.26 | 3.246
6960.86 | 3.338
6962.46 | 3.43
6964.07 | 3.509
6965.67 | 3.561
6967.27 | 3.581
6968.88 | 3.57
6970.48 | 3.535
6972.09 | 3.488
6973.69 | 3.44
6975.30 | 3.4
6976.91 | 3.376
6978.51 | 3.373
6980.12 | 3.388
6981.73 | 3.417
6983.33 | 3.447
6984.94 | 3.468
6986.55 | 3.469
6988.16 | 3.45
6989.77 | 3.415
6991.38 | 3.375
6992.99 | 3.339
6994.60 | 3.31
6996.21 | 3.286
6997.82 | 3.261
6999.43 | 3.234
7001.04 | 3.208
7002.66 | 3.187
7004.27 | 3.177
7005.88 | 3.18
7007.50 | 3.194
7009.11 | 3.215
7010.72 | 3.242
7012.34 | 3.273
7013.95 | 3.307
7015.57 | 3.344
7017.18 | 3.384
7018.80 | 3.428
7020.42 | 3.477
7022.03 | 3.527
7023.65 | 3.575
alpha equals 10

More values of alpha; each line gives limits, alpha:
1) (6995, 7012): 1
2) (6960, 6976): 10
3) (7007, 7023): 7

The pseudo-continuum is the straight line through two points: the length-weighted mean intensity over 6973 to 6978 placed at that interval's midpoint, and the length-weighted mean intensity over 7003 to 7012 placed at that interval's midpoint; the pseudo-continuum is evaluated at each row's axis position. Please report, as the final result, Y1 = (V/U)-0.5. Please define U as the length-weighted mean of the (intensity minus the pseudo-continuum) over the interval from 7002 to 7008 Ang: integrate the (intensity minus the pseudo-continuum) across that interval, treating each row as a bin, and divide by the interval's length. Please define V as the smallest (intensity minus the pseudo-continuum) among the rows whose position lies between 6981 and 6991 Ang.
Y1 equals -2.0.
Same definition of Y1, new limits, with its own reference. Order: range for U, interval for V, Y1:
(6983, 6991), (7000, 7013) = -0.9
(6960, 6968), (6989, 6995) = 2.5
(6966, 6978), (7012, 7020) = 1.1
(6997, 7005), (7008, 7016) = -1.1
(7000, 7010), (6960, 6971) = 5.5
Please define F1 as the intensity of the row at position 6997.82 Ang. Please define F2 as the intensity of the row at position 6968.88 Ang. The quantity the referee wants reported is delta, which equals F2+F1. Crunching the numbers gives 6.83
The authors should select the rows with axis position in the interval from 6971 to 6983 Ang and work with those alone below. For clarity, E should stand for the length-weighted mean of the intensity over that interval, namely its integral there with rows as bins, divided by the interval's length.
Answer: 3.42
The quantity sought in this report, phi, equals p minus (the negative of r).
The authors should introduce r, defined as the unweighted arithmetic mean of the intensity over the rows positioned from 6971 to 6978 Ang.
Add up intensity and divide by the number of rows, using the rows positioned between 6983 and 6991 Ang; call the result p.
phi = 6.88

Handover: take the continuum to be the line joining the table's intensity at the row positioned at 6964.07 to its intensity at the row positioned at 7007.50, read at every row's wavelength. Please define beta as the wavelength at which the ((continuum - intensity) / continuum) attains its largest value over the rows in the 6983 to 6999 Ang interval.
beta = 6997.82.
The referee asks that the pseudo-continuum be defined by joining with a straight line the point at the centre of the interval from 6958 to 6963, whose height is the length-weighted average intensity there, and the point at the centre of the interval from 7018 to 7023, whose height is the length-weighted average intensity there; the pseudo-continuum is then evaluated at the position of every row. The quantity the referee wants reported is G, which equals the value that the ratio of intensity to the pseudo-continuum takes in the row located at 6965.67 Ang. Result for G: 1.07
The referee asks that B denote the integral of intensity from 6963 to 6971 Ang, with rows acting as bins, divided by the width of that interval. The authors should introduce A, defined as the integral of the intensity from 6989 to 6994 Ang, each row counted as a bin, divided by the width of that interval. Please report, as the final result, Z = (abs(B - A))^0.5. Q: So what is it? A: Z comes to 0.42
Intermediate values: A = 3.37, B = 3.55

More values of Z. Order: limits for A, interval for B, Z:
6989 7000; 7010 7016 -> 0.18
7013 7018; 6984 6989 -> 0.34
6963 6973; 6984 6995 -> 0.36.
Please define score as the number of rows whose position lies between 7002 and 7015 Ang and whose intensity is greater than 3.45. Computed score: 0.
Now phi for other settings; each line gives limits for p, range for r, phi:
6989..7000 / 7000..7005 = 6.51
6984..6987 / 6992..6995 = 6.79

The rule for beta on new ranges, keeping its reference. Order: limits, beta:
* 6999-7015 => 7002.66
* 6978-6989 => 6978.51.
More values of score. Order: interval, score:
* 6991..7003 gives 0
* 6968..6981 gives 3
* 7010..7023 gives 2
